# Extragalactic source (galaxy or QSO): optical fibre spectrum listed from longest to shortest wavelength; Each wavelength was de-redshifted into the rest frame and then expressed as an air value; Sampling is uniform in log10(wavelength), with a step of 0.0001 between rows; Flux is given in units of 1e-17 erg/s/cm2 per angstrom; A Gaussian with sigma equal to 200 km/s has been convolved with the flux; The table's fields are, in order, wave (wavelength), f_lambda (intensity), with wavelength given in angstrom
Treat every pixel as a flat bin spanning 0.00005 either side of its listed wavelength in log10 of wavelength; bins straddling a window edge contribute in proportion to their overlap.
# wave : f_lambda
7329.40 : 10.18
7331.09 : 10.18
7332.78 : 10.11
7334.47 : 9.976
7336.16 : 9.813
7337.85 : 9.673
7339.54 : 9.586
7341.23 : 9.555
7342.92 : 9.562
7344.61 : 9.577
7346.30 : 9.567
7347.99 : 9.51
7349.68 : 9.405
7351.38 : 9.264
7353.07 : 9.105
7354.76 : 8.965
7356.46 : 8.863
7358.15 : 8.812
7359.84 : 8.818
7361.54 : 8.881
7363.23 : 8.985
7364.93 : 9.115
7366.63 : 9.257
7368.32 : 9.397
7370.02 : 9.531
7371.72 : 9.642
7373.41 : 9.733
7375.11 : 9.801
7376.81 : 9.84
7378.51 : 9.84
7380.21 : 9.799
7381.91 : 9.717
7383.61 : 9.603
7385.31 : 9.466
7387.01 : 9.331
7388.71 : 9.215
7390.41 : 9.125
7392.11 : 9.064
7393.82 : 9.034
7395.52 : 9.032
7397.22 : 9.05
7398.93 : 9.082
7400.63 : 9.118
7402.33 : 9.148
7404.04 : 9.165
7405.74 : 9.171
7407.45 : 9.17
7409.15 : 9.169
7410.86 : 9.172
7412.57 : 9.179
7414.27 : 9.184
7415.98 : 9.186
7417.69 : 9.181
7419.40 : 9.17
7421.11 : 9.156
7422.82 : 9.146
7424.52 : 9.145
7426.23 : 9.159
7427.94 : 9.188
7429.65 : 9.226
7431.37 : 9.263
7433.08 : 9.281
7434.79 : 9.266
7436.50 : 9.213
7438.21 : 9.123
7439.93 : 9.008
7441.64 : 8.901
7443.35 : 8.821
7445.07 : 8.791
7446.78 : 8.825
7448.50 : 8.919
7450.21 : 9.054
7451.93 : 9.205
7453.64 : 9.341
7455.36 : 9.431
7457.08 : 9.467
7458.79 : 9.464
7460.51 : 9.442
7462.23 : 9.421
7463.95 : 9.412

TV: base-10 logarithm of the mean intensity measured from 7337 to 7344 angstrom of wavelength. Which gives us 0.982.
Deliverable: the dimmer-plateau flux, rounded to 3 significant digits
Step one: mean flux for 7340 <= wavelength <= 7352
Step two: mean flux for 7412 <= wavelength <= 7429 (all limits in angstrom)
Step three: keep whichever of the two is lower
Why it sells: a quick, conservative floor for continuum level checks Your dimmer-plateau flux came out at 9.17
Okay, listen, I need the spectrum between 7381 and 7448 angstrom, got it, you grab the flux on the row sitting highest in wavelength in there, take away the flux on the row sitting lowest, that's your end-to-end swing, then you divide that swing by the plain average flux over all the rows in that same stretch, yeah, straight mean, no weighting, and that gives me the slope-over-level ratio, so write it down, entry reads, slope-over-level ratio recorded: -0.10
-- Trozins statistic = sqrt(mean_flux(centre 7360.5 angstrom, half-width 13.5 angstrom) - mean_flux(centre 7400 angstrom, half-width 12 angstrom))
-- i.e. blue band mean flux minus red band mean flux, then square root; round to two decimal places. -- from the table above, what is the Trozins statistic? 0.29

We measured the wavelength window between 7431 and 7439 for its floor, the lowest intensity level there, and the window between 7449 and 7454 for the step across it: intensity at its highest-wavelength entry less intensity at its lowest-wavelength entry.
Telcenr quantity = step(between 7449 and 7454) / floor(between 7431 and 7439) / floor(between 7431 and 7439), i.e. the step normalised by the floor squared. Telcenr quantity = 0.0034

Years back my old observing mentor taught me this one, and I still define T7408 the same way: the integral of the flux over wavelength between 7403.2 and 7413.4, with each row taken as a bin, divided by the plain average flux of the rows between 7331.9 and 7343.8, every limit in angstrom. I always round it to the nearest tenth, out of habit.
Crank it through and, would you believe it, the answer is 9.6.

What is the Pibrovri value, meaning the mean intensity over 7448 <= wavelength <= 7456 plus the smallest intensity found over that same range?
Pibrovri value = 18.1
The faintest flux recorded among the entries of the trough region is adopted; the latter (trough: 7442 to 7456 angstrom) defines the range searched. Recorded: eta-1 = 8.791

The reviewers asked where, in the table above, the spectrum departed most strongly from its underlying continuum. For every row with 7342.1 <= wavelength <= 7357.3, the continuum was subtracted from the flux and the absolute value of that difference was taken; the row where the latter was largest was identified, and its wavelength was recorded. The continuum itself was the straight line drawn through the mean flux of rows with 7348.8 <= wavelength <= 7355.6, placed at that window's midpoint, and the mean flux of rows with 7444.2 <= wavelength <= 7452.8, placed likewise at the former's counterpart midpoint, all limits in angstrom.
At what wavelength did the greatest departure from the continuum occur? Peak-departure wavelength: 7344.61 angstrom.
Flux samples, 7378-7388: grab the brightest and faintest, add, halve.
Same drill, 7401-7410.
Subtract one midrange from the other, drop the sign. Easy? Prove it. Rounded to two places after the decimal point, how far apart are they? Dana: 0.43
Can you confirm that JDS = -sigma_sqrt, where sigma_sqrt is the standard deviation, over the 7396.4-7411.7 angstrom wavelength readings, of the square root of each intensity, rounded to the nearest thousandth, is -0.007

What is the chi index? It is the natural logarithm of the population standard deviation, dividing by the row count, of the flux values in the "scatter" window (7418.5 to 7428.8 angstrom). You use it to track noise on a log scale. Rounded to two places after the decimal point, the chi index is -4.21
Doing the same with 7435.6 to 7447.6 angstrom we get -1.88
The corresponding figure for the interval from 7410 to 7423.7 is -4.32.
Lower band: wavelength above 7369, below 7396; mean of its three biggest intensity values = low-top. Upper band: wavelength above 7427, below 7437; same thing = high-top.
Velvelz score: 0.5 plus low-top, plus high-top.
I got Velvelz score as 19.60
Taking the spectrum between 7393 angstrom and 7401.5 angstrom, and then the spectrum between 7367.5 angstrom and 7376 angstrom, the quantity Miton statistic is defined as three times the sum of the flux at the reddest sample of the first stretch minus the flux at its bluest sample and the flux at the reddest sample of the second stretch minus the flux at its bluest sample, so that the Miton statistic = 1.5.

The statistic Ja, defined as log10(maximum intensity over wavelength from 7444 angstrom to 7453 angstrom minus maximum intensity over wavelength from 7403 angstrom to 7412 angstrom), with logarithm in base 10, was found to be -1.48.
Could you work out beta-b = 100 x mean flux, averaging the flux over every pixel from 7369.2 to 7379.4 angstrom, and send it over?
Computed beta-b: 973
